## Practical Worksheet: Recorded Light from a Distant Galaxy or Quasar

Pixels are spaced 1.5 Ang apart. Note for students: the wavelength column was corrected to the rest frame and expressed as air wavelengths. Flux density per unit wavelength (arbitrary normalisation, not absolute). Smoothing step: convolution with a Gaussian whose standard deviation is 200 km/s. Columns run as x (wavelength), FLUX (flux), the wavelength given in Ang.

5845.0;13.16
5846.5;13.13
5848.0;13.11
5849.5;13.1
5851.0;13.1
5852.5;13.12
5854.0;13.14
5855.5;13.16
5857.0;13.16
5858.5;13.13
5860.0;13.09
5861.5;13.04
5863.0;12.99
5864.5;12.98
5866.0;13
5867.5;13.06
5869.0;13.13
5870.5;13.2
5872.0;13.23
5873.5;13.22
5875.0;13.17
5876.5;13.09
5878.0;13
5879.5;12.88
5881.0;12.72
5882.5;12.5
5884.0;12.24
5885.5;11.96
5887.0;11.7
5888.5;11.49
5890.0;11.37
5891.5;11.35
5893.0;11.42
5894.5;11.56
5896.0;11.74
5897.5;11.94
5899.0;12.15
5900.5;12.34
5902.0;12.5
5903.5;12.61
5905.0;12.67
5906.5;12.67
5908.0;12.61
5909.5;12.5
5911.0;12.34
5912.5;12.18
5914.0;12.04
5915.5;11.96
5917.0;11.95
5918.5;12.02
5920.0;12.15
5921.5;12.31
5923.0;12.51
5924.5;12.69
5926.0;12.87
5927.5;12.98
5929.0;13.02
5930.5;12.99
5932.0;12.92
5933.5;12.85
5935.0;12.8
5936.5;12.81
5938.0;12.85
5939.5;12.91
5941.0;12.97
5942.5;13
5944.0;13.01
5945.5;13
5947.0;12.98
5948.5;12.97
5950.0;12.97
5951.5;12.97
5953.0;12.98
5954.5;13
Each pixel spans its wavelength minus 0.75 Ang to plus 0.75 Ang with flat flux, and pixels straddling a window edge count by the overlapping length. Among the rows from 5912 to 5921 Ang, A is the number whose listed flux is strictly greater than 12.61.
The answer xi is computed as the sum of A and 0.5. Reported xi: 0.5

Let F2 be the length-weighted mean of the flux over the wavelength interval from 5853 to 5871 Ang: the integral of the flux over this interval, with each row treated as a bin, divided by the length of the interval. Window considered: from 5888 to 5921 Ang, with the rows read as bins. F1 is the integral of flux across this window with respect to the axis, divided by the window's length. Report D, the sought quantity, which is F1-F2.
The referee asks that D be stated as -1.0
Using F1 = 12.1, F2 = 13.1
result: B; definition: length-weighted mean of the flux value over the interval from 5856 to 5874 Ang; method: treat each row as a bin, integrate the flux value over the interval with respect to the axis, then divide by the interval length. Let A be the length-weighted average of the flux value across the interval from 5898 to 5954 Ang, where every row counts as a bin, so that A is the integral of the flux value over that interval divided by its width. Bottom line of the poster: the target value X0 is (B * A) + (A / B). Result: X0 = 167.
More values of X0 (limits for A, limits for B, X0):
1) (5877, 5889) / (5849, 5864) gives 163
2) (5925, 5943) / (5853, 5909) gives 163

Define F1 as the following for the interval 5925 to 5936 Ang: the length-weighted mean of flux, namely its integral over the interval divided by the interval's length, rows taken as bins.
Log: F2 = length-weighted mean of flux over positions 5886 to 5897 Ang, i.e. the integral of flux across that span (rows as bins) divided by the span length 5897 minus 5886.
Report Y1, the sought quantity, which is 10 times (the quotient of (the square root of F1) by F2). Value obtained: 3.1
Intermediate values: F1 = 12.9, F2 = 11.5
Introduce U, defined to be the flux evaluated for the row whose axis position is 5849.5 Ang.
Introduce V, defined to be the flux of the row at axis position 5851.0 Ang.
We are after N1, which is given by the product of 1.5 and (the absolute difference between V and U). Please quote 0.00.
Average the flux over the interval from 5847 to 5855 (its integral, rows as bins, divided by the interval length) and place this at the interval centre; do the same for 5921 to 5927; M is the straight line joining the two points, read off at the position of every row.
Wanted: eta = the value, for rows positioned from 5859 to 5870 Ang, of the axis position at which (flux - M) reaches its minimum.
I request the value 5863.0 Ang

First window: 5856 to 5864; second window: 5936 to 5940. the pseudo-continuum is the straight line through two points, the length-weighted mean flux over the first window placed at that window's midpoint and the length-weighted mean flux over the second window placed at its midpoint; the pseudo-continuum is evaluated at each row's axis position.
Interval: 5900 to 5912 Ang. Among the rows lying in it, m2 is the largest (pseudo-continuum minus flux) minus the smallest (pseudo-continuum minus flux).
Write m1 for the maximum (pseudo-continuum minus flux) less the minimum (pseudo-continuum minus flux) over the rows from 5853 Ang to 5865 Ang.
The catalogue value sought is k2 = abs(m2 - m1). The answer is 0.19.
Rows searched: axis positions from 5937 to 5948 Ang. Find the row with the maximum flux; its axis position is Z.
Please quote 5944.0 Ang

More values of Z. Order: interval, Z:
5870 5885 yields 5872.0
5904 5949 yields 5929.0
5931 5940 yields 5932.0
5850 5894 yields 5872.0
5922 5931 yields 5929.0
